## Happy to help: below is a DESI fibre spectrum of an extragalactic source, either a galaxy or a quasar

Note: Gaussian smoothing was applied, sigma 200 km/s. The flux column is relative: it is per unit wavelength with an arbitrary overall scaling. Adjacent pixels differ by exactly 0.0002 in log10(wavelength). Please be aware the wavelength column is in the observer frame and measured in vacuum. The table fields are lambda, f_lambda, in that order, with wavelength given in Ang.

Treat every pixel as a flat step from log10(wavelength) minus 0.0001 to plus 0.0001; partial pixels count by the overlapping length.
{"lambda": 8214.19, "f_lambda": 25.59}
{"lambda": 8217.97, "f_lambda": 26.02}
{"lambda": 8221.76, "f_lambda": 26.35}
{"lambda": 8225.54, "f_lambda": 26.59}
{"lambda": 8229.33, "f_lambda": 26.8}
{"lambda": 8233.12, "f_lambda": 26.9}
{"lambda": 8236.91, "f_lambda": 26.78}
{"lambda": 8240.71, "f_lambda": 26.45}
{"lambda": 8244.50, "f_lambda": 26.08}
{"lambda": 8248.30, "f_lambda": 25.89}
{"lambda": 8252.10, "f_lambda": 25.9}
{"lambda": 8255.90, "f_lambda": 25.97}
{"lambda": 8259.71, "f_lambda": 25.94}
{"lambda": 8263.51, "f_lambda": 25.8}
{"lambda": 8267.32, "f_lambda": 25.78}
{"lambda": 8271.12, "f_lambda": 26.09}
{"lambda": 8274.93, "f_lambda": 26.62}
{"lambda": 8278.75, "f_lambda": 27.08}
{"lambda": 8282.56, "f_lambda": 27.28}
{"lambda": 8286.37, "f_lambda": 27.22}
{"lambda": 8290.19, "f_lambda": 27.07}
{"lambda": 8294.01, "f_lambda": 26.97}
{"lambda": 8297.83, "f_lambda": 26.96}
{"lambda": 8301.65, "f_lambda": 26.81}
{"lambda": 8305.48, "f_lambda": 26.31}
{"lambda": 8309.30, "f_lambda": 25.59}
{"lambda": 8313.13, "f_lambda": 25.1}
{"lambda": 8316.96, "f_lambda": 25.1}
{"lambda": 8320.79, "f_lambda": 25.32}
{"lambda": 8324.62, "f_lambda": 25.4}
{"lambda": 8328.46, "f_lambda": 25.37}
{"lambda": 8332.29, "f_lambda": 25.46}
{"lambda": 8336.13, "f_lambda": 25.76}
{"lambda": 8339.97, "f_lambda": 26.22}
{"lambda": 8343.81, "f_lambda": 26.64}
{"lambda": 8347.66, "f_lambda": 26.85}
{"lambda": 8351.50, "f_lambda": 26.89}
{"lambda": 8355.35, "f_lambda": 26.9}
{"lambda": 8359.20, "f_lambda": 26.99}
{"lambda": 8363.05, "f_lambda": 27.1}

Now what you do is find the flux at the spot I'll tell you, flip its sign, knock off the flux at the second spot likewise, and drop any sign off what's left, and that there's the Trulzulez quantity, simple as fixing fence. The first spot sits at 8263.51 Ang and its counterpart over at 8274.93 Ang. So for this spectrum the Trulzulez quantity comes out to 52.4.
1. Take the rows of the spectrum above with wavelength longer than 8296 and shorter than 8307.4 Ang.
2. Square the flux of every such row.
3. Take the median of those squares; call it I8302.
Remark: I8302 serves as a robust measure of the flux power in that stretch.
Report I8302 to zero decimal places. 719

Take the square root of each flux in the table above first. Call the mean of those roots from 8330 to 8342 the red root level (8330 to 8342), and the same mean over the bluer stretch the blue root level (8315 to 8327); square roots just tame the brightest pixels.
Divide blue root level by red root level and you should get 0.99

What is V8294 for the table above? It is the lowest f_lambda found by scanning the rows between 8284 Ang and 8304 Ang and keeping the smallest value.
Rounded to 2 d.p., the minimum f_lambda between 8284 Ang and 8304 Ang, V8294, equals 26.81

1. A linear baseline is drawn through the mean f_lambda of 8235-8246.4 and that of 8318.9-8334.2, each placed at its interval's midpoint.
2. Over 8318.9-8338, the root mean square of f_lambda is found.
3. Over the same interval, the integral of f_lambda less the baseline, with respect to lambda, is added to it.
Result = 27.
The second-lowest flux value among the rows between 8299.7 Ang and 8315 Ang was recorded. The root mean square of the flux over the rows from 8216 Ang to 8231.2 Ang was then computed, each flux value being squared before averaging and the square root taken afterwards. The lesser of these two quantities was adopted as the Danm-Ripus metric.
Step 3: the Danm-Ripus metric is 25.59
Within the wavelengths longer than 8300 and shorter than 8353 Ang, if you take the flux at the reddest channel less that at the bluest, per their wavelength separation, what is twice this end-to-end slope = 0.003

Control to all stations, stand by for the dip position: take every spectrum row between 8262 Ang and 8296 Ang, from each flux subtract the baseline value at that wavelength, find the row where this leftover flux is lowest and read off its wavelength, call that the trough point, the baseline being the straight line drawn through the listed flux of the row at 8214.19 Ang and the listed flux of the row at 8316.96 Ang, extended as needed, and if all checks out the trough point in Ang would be 8267.32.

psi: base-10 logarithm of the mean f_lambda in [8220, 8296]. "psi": 1.42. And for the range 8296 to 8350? 1.41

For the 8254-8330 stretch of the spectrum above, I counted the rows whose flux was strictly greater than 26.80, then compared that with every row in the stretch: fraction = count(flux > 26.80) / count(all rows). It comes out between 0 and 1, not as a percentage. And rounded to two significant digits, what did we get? 0.35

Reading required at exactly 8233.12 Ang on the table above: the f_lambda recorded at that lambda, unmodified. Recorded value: 26.9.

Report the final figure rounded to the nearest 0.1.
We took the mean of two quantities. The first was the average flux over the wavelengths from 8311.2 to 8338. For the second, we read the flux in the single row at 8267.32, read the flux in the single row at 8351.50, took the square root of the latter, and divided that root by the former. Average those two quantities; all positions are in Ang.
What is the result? 12.8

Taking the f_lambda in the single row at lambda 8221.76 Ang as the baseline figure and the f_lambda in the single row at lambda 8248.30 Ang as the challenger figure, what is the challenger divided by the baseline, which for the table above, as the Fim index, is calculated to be 0.98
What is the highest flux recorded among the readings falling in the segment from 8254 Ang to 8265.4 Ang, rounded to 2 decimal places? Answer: 25.97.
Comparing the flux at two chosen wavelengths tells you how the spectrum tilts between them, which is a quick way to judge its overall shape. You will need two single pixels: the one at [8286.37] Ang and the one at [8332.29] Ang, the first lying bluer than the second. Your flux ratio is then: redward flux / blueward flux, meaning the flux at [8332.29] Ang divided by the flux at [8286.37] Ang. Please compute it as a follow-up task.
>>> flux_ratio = 0.935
